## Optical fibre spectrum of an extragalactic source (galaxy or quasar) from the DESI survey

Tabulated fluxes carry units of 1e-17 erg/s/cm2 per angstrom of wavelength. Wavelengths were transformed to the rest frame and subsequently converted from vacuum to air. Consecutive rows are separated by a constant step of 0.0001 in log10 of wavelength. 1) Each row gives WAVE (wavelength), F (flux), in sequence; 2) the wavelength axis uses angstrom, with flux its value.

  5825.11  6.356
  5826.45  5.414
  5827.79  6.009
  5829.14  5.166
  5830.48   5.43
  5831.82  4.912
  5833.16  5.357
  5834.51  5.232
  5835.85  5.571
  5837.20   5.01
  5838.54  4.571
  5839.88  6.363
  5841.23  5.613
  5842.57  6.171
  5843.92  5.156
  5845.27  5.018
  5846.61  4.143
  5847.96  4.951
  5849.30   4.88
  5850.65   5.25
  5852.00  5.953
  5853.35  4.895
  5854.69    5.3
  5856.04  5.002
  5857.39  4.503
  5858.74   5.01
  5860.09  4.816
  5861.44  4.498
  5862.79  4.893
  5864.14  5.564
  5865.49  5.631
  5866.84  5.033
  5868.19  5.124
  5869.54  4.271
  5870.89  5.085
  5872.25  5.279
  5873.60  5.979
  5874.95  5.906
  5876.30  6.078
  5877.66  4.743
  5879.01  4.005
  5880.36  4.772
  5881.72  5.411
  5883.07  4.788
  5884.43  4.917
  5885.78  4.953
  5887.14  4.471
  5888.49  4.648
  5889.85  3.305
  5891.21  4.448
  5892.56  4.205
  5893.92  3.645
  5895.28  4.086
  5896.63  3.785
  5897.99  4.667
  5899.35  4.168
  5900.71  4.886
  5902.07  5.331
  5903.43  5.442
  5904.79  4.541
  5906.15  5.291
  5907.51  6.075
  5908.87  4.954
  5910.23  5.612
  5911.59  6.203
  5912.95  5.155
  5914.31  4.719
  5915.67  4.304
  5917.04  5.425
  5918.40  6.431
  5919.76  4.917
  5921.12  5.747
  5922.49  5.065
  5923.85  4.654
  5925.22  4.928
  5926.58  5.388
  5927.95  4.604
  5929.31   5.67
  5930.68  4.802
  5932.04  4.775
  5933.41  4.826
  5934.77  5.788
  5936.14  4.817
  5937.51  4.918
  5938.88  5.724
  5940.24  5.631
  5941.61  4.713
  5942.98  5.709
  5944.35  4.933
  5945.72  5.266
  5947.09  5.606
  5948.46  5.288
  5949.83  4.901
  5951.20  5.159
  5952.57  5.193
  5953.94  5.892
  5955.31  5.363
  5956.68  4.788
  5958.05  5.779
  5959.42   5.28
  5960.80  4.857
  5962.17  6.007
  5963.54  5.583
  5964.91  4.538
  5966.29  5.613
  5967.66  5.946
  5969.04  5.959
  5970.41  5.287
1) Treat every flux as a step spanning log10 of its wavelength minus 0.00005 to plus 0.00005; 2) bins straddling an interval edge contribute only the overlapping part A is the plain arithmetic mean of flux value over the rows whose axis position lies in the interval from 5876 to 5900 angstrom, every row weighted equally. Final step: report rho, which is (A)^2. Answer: 20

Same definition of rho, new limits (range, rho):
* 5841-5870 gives 26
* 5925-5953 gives 27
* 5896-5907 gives 23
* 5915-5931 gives 27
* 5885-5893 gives 19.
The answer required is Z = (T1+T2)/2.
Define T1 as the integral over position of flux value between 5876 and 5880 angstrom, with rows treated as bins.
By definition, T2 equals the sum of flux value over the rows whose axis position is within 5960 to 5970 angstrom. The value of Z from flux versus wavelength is 29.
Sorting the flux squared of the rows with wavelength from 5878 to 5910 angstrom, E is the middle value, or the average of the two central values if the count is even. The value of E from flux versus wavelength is 22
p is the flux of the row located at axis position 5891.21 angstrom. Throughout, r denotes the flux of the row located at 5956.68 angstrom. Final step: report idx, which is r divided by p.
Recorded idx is 1.08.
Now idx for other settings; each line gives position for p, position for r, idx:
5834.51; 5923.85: 0.89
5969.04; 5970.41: 0.89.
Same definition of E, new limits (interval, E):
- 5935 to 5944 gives 28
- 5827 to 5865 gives 26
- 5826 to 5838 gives 29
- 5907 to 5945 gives 25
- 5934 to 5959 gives 28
